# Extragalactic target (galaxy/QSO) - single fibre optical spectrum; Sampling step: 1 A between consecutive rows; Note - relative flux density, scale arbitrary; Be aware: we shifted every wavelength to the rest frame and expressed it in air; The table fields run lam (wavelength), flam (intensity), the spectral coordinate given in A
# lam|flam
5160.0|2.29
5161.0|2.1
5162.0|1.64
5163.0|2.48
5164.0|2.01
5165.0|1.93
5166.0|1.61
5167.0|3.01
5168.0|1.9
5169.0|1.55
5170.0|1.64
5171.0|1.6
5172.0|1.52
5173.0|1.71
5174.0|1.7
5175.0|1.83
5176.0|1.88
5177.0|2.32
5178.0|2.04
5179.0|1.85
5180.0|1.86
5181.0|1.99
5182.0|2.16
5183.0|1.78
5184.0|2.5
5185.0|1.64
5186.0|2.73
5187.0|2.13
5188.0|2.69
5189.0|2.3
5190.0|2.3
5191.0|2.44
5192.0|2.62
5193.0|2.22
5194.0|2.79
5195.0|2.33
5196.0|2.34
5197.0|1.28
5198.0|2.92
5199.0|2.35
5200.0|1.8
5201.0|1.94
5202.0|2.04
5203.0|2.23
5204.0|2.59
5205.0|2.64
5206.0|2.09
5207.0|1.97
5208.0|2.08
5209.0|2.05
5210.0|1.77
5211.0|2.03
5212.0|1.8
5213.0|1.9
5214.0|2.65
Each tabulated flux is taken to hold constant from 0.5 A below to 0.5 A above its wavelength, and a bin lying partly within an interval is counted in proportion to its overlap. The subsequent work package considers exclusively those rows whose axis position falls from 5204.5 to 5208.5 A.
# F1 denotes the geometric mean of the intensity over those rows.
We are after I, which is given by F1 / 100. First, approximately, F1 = 2.2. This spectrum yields 0.0218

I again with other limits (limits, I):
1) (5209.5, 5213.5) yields 0.0187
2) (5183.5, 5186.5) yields 0.0224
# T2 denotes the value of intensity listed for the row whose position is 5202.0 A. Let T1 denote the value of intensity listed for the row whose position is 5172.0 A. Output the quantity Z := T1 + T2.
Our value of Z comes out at 3.56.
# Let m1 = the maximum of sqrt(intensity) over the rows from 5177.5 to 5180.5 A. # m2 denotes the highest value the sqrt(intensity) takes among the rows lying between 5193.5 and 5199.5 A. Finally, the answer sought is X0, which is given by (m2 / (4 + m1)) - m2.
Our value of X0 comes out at -1.39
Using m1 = 1.43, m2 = 1.71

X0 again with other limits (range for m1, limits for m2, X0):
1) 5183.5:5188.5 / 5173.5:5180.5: -1.25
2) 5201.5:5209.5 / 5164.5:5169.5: -1.43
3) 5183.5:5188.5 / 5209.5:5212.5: -1.17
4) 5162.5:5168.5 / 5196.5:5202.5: -1.41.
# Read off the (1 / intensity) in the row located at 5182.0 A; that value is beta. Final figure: 0.46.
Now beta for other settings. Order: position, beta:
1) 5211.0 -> 0.49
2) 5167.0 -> 0.33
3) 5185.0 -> 0.61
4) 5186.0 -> 0.37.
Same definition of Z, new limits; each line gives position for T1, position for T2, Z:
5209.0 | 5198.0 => 4.97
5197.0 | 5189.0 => 3.58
